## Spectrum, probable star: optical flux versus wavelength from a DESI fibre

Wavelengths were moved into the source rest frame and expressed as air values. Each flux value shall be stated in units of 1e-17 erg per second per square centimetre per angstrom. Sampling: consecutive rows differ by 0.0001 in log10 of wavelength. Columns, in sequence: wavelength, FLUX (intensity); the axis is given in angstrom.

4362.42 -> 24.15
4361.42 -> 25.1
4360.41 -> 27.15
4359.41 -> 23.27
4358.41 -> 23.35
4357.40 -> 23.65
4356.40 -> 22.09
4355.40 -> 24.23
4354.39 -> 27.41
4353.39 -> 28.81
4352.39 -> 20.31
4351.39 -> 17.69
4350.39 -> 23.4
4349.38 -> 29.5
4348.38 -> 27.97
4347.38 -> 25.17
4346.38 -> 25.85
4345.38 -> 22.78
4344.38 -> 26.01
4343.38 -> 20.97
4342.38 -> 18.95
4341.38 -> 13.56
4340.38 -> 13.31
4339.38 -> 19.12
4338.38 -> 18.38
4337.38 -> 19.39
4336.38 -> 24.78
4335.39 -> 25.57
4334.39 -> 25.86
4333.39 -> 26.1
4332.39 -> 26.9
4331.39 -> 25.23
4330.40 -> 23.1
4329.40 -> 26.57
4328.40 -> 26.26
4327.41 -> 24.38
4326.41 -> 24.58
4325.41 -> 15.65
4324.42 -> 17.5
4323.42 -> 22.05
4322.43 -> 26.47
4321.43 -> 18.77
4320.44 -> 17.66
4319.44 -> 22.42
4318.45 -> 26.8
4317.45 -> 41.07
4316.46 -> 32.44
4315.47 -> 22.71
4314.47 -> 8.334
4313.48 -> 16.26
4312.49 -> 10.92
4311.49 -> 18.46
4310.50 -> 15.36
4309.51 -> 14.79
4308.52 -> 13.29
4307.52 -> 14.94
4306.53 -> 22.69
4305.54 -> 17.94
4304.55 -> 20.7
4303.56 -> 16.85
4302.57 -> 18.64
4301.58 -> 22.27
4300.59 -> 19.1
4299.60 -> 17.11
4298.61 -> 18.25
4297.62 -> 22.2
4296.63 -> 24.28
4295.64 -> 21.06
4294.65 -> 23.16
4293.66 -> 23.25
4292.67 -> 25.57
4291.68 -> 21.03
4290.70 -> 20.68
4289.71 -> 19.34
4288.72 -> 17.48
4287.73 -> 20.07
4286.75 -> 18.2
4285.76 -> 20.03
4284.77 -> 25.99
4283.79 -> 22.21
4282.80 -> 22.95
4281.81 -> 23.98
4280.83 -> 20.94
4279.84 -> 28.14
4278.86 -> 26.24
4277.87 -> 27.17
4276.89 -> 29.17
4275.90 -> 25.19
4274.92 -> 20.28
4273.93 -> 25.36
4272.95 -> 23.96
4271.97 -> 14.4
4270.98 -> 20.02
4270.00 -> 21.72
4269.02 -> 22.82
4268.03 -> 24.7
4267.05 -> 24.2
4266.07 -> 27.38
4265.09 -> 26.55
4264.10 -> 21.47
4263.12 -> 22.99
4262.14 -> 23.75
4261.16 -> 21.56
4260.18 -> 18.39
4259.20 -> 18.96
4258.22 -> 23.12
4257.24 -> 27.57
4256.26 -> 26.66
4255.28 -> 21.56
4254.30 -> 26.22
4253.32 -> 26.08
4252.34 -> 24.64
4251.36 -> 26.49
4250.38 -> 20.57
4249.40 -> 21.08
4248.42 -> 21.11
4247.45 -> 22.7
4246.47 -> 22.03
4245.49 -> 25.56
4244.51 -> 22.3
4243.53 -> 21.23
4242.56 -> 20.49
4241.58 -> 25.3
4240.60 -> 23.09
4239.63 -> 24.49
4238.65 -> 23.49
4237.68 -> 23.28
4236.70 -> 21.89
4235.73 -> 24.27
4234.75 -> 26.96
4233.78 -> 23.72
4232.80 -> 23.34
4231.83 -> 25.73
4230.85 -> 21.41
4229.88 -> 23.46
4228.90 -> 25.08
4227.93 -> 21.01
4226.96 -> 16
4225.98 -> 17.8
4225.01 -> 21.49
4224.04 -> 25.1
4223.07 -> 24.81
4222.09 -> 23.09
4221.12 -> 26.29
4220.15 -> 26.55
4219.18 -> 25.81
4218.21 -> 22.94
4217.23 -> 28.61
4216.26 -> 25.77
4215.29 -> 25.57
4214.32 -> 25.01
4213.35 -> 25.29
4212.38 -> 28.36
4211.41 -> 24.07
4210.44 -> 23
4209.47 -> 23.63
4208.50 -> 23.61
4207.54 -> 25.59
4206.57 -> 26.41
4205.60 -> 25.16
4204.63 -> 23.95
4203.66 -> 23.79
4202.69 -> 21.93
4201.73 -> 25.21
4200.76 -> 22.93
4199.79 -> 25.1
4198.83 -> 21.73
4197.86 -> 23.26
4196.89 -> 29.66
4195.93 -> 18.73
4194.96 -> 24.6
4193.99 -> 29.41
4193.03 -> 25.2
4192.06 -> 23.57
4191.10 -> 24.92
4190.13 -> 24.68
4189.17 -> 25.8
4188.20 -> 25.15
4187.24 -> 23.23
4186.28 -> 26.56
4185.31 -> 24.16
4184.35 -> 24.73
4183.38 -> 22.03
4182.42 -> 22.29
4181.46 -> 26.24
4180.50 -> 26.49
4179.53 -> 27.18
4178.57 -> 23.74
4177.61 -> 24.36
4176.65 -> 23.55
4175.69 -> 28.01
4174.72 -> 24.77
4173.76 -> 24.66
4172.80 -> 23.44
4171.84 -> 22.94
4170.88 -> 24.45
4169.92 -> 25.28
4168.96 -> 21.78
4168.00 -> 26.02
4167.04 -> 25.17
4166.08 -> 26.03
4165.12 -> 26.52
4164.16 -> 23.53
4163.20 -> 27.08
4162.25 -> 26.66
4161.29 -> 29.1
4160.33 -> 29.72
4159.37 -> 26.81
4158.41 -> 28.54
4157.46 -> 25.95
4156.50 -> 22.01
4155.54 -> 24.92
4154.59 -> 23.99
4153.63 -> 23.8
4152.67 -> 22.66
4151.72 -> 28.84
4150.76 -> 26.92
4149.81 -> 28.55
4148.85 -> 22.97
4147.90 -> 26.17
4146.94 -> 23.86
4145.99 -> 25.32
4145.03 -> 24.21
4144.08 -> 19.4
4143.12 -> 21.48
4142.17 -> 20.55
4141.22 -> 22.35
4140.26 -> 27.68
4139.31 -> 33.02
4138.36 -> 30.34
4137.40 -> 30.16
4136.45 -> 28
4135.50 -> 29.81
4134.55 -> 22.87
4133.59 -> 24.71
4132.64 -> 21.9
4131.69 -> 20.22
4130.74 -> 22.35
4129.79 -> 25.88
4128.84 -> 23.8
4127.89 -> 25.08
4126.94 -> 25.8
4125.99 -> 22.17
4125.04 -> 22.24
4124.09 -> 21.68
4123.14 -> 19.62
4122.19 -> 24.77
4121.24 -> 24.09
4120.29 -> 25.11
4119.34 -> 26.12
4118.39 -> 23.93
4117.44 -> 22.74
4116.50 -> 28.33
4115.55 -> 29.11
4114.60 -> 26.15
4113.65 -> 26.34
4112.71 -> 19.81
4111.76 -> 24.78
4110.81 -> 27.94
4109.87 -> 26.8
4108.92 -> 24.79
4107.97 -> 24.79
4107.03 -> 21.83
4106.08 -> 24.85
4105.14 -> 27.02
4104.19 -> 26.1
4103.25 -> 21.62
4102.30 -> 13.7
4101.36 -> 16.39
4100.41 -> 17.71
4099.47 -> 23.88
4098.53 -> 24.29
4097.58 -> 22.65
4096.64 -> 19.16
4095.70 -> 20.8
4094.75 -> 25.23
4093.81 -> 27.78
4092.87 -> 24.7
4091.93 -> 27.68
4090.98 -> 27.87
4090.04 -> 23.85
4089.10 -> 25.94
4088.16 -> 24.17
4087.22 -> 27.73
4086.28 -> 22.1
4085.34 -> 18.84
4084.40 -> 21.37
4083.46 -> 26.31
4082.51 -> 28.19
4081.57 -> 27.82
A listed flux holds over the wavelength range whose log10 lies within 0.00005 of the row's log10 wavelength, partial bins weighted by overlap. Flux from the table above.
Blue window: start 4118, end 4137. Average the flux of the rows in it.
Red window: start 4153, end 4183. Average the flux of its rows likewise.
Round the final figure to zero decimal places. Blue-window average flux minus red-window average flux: -1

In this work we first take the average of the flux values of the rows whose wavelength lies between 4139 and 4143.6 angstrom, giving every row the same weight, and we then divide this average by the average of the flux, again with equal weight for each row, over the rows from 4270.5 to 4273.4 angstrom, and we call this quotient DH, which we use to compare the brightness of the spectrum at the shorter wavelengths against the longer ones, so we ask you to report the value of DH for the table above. 1.3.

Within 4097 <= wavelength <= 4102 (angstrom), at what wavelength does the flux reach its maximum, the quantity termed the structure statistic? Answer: 4098.53 angstrom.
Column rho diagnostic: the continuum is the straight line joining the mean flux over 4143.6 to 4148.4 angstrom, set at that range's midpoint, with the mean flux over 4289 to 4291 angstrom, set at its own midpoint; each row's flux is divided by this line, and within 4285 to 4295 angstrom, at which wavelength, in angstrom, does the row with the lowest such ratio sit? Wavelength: 4288.72 angstrom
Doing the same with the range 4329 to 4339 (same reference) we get 4338.38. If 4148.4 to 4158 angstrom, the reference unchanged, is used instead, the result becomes 4156.50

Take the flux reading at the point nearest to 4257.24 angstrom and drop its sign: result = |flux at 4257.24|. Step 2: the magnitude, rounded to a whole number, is 28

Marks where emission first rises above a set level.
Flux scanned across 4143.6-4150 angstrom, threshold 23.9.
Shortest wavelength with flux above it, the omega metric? 4145.03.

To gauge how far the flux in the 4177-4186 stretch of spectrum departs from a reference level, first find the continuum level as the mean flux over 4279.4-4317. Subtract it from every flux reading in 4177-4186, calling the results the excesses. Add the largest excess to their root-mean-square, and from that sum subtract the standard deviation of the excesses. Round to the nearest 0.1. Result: 10.3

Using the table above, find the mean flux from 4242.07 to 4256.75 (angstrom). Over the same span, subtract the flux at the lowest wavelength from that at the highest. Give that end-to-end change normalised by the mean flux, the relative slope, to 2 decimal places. 0.27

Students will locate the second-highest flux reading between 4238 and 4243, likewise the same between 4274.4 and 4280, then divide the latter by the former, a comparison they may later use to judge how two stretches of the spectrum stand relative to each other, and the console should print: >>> 1.15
